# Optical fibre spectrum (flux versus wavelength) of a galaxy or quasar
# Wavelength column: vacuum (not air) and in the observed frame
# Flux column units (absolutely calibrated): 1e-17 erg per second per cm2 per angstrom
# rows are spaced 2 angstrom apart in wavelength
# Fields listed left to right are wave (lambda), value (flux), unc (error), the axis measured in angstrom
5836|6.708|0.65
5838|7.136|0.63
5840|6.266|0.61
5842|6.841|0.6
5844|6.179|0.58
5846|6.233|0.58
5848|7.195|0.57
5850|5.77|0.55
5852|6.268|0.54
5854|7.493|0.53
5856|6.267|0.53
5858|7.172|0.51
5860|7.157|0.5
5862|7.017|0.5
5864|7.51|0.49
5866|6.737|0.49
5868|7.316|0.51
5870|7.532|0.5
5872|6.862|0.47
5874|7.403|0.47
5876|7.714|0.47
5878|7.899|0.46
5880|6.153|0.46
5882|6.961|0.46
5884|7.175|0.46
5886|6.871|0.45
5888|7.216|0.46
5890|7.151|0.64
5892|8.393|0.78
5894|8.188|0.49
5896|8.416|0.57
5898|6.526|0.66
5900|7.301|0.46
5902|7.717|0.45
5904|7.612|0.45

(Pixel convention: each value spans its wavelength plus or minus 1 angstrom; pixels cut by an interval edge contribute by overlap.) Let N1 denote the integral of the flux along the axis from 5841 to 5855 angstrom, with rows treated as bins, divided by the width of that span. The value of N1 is 6.57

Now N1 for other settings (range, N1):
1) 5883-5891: 7.10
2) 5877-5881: 7.03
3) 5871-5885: 7.17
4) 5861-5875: 7.20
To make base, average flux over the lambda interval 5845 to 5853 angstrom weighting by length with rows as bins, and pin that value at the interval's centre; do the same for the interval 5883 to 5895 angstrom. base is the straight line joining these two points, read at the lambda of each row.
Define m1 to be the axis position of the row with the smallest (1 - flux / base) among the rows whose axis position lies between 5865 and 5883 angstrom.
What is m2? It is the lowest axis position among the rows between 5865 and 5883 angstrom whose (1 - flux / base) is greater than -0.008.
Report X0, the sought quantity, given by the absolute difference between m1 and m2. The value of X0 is 12 angstrom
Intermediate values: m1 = 5878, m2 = 5866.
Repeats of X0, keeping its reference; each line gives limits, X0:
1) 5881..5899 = 10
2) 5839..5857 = 10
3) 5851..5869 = 2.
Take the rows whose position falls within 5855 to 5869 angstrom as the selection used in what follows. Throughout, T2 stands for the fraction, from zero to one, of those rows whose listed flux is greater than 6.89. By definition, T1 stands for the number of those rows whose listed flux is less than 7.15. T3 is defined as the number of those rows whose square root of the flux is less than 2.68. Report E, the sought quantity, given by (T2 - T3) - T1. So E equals -7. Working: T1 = 3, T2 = 0.71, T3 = 5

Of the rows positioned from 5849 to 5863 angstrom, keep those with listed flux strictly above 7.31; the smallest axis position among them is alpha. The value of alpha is 5854 angstrom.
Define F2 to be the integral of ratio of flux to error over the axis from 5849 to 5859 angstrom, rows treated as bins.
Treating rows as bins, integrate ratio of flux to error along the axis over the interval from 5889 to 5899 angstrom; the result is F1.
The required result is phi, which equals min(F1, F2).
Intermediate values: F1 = 127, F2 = 124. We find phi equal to 124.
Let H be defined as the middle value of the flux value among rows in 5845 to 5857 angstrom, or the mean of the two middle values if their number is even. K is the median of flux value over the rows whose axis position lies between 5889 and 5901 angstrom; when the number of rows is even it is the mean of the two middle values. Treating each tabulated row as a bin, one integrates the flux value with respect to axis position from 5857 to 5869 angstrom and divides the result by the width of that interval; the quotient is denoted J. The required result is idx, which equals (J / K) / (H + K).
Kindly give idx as 0.066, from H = 6.27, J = 7.15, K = 7.74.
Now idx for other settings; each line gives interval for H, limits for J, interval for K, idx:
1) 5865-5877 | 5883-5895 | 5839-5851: 0.088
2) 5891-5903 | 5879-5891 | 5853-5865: 0.064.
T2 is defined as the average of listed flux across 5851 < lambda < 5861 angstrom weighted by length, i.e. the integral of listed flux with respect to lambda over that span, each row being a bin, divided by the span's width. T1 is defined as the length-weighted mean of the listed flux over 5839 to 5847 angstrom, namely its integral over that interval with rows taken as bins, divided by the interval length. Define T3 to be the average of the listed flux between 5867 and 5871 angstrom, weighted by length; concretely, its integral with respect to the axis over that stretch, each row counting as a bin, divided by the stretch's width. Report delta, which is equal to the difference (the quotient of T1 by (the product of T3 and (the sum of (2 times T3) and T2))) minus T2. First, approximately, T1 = 6.4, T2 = 6.87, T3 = 7.4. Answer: -6.8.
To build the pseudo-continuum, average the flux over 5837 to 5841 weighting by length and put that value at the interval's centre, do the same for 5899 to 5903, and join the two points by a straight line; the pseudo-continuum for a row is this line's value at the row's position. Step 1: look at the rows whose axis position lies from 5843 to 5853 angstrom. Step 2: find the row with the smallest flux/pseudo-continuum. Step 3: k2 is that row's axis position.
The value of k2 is 5850 angstrom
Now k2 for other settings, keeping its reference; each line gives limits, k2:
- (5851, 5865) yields 5856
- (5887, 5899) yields 5898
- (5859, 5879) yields 5866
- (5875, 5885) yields 5880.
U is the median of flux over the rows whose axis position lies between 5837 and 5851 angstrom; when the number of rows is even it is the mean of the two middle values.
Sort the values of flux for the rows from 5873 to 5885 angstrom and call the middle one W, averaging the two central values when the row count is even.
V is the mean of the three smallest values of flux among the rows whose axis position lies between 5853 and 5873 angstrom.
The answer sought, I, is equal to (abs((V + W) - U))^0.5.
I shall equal 2.76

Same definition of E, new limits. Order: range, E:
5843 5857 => -10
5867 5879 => -1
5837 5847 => -10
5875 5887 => -6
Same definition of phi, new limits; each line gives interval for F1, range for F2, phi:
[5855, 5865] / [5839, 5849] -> 111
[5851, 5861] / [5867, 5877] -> 132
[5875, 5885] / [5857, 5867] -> 143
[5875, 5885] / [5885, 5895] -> 139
